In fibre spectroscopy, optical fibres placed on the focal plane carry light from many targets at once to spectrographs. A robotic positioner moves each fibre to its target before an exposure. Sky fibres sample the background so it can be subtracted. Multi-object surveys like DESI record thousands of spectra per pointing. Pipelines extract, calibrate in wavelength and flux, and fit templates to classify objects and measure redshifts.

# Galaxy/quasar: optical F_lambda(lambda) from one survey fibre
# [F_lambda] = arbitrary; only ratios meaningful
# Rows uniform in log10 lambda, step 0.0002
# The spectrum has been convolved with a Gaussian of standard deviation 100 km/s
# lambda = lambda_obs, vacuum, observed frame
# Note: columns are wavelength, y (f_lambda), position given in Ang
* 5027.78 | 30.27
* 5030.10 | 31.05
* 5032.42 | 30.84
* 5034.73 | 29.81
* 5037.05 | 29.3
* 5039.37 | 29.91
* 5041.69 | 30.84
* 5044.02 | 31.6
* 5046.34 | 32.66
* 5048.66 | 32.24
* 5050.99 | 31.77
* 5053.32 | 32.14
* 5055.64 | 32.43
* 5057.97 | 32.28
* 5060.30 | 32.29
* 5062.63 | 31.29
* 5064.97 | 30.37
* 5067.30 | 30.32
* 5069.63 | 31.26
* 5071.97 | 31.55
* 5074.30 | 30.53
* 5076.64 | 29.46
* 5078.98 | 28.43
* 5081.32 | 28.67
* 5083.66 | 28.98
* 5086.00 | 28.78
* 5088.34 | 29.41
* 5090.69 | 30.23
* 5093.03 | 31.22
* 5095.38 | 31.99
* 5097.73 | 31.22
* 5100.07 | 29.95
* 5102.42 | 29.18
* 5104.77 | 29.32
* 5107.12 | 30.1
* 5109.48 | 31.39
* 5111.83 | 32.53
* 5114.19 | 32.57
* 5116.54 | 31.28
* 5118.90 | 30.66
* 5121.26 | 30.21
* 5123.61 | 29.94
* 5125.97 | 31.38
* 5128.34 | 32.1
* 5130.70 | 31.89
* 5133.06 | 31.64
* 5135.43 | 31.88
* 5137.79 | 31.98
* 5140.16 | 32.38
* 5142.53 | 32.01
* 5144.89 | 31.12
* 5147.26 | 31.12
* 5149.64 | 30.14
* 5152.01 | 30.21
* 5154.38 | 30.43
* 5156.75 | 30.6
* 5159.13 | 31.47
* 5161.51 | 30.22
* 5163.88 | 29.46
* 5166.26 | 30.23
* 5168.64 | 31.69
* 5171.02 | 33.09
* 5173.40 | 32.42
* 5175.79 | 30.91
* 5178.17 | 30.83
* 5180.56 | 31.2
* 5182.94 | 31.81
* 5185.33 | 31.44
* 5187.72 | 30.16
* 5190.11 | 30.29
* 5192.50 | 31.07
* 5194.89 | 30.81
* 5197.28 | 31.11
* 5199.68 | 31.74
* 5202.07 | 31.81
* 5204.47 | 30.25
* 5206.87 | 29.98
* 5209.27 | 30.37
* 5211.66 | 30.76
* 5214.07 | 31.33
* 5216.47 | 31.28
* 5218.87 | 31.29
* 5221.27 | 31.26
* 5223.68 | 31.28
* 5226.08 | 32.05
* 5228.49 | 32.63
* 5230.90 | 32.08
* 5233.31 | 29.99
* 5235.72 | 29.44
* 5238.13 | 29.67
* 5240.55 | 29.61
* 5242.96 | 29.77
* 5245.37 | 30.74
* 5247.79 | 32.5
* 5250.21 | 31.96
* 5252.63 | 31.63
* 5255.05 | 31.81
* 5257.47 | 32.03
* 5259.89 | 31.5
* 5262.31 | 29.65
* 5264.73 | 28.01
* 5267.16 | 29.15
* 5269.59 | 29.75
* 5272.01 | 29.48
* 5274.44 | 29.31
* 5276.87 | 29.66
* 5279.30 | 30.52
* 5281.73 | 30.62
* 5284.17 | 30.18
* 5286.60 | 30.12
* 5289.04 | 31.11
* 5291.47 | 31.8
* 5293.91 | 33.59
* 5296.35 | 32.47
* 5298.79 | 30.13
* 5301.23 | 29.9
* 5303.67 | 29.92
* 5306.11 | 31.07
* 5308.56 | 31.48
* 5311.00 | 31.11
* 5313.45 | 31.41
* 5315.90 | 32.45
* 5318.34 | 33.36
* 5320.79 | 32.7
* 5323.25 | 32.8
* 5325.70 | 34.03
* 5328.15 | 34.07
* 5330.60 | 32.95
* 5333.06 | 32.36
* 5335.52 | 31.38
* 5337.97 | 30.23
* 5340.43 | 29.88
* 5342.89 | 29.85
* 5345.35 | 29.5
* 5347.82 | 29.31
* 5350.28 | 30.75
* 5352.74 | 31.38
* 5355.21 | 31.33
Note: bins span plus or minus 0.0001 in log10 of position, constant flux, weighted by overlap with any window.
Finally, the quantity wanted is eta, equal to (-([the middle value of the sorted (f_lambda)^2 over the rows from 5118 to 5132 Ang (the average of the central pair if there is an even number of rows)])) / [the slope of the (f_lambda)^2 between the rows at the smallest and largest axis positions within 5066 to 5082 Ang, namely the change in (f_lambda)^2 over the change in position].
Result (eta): 139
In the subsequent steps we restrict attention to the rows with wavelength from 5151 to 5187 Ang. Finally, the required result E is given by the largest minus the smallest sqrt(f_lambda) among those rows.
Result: 0.32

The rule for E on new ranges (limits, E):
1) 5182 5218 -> 0.16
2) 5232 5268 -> 0.41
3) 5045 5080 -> 0.38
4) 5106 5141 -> 0.24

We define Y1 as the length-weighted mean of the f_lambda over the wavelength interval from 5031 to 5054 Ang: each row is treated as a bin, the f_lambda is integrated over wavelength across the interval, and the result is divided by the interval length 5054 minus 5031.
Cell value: 31.1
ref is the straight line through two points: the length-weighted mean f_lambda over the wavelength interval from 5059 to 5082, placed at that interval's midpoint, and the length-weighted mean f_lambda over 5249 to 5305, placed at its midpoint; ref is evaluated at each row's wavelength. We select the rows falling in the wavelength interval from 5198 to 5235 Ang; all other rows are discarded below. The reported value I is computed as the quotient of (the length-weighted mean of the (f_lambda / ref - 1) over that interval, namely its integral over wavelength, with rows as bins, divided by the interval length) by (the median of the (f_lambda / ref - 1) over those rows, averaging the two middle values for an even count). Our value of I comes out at 0.86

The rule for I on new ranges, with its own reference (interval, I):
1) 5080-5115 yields 0.36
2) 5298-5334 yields 0.80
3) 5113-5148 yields 0.86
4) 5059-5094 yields 2.03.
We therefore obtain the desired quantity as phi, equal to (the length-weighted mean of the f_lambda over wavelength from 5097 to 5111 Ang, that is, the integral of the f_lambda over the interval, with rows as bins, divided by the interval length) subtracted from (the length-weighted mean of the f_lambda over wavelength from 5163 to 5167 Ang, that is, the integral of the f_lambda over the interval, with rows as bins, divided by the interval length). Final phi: -0.4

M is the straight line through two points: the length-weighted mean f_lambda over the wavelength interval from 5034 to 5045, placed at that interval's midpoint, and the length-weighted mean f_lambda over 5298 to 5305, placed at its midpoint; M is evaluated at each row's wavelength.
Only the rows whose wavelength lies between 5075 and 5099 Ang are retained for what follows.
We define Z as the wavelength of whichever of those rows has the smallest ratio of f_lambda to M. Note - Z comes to 5078.98 Ang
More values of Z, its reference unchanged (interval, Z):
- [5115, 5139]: 5123.61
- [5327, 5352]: 5347.82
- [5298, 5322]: 5301.23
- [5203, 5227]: 5206.87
